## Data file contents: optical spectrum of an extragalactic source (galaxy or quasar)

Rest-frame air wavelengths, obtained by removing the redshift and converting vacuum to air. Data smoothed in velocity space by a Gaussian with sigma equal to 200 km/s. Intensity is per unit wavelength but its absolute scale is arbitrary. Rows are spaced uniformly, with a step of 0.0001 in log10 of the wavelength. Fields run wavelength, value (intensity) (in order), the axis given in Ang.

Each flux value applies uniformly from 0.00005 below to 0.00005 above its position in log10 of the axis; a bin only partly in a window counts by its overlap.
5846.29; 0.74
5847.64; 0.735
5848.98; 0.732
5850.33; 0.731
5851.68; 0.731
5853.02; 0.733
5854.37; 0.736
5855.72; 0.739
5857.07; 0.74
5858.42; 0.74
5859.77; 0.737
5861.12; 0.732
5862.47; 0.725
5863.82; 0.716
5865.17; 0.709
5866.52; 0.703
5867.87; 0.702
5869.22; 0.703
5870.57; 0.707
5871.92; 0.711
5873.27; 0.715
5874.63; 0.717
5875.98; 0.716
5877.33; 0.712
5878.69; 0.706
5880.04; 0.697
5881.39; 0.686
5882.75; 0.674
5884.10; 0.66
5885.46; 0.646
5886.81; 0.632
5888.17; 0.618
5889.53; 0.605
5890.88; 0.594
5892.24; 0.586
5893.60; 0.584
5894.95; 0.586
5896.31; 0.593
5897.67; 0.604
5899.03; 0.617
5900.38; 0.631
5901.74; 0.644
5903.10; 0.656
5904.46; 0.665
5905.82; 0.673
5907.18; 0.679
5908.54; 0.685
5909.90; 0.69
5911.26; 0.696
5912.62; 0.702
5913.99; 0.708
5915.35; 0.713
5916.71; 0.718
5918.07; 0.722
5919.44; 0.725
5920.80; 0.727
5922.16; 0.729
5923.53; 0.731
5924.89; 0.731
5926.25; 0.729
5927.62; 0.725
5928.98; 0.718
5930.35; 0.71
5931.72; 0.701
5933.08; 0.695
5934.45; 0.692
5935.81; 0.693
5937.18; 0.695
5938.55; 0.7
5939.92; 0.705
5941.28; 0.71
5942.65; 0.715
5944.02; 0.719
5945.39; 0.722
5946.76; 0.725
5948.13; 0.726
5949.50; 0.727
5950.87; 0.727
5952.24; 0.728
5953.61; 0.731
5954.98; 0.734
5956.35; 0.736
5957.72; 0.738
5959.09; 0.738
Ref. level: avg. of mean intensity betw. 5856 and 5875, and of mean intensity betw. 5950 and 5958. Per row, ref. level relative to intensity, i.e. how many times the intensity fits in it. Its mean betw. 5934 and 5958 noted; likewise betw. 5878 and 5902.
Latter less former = 0.14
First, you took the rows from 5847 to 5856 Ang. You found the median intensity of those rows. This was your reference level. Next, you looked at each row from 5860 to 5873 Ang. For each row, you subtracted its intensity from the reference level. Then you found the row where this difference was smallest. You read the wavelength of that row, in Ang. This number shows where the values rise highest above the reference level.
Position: 5861.12 Ang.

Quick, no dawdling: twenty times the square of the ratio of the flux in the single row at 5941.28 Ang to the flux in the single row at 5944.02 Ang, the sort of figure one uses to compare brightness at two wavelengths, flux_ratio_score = 19.5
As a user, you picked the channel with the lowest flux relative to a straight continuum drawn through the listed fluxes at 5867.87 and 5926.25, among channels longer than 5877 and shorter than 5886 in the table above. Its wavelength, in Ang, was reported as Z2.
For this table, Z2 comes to 5885.46 Ang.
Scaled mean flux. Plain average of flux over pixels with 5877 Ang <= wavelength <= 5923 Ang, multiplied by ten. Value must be 6.6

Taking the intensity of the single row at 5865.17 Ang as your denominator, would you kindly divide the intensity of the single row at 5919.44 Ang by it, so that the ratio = 1.02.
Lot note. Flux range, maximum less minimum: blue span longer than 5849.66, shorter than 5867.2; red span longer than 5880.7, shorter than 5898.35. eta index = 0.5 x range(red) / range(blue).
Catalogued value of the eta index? 1.38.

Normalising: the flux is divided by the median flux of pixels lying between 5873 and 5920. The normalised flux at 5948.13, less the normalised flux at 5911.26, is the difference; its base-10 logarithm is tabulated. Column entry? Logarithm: -1.4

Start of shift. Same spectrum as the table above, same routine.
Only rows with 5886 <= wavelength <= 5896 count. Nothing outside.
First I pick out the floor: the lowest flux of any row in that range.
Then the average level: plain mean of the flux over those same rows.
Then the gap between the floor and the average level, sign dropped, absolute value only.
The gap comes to 0.017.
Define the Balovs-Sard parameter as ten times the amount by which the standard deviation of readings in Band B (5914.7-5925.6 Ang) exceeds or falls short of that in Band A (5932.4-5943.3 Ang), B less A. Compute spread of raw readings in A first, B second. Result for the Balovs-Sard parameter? -0.02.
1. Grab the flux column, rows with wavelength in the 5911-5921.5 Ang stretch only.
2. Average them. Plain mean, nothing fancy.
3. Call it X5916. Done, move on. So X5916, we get 0.71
